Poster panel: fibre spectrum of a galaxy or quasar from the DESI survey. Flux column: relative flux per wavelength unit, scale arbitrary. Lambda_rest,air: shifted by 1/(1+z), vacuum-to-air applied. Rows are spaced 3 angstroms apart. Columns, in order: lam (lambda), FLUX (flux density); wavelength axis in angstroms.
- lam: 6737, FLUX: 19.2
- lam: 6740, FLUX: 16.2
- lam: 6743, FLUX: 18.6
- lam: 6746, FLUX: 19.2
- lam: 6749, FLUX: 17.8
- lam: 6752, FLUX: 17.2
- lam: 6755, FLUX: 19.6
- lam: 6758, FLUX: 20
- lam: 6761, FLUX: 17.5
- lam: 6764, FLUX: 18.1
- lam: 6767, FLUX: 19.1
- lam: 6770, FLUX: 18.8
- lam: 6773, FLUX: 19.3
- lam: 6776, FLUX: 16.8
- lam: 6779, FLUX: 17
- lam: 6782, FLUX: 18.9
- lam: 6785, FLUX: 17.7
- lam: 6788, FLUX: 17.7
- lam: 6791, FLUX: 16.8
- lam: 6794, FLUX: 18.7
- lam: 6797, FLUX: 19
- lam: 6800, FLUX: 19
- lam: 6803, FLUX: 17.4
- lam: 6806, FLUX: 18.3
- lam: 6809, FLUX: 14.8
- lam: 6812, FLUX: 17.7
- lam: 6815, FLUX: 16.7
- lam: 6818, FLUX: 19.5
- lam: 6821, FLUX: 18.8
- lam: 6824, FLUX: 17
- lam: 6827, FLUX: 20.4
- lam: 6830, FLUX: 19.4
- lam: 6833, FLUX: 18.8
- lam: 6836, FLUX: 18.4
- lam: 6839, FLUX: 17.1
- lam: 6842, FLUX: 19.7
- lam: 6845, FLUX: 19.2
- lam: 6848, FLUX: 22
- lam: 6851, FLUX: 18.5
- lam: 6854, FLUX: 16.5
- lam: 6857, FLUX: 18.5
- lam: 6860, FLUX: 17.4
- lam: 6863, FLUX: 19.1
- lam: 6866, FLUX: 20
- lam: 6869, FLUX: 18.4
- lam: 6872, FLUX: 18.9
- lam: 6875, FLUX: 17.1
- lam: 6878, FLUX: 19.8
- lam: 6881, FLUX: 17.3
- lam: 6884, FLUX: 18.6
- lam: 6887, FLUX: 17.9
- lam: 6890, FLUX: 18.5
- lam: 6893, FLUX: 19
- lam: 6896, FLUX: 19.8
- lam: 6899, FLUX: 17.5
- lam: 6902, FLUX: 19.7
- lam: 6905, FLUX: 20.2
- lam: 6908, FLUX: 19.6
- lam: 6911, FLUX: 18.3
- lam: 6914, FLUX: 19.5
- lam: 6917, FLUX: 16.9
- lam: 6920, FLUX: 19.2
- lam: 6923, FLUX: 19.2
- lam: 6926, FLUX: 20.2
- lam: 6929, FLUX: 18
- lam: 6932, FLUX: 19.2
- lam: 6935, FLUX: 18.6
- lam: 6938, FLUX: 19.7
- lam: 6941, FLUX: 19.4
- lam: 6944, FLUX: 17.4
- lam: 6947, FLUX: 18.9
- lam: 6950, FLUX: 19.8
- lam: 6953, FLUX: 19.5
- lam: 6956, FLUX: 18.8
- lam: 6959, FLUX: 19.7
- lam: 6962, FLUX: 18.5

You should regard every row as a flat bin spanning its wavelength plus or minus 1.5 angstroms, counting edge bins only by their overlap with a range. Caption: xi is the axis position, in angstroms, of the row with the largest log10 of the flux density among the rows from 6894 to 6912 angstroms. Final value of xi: 6905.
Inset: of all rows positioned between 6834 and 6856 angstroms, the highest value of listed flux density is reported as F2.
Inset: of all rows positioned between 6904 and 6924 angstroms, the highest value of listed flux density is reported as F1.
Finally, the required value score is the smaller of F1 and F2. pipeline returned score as 20.2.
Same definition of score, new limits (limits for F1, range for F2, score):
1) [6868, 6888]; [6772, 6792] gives 19.3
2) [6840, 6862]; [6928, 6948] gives 19.7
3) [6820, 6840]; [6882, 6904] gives 19.8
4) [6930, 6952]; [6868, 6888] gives 19.8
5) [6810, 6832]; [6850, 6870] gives 20.0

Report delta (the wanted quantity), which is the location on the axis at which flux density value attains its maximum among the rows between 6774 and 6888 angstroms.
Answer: 6848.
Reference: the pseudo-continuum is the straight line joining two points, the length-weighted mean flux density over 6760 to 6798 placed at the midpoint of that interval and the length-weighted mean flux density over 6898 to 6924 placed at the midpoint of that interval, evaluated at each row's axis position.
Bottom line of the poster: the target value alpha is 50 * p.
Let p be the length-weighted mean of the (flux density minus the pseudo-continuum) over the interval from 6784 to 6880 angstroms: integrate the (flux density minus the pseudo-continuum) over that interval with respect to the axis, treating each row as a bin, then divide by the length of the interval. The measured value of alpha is -2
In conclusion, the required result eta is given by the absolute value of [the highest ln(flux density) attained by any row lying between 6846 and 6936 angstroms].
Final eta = 3.09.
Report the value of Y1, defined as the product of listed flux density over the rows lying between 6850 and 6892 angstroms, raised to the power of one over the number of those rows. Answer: 18.3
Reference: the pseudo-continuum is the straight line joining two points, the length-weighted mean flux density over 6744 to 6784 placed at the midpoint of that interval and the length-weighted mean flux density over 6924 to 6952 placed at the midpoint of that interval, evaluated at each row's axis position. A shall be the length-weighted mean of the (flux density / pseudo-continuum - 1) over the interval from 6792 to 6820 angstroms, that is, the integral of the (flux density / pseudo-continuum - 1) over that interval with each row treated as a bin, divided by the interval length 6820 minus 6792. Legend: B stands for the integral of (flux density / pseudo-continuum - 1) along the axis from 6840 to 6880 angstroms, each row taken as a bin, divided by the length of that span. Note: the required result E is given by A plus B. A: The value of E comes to -0.032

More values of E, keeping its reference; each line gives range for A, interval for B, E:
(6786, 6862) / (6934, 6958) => -0.019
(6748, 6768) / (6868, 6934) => -0.002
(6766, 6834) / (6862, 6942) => -0.023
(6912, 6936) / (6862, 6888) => -0.020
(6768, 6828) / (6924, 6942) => -0.020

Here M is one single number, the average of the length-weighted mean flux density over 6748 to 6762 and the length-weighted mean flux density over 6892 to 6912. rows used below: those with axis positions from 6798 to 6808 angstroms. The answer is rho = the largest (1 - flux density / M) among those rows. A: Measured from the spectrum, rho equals 0.076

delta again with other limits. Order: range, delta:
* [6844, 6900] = 6848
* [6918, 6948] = 6926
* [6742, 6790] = 6758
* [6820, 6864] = 6848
